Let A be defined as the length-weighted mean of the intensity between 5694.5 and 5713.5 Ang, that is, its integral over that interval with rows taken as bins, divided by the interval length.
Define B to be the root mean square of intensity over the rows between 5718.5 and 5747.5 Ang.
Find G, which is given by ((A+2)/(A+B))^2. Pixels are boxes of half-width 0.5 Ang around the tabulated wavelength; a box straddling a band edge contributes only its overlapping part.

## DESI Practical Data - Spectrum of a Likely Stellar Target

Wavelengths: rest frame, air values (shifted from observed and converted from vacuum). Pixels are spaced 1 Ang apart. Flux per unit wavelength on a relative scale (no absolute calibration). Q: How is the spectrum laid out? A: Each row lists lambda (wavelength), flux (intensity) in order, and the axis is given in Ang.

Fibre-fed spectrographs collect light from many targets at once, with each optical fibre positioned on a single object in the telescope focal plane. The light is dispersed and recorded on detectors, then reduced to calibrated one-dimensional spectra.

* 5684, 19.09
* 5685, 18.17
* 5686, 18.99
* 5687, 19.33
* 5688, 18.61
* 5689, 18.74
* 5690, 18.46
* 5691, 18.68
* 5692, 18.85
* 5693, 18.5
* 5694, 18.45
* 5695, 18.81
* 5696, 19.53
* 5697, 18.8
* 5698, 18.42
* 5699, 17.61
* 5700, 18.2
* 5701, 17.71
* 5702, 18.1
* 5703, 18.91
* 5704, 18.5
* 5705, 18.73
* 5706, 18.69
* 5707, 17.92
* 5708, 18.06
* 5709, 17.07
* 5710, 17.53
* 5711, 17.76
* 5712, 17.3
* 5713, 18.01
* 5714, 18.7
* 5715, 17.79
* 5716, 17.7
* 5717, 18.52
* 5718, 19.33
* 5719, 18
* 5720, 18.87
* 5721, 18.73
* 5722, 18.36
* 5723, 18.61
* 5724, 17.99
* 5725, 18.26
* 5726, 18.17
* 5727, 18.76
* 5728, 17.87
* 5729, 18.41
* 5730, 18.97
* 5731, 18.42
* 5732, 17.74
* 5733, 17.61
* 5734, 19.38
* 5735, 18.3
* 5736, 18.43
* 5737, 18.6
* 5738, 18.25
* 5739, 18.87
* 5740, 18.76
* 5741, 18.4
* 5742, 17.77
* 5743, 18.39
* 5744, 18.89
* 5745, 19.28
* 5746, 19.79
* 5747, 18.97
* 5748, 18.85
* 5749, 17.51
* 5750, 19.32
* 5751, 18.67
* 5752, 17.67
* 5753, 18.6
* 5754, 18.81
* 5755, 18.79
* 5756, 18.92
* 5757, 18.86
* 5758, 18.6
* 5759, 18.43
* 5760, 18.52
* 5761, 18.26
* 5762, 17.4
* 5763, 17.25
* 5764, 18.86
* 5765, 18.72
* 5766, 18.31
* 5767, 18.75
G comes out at 0.303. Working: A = 18.2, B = 18.52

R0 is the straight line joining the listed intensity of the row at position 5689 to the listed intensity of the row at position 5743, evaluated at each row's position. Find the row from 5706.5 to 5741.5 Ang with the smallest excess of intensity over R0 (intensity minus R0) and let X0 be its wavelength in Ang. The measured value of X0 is 5709 Ang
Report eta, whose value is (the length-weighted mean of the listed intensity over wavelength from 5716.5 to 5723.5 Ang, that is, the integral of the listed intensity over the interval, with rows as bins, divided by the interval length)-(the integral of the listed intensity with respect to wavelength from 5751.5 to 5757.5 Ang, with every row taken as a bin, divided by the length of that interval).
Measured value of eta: 0.0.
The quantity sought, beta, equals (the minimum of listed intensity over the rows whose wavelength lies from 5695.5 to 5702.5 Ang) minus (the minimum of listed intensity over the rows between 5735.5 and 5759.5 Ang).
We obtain 0.1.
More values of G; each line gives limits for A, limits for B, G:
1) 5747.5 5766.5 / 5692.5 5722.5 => 0.310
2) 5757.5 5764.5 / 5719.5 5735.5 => 0.304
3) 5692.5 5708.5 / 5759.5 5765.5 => 0.311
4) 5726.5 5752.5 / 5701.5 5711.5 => 0.314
